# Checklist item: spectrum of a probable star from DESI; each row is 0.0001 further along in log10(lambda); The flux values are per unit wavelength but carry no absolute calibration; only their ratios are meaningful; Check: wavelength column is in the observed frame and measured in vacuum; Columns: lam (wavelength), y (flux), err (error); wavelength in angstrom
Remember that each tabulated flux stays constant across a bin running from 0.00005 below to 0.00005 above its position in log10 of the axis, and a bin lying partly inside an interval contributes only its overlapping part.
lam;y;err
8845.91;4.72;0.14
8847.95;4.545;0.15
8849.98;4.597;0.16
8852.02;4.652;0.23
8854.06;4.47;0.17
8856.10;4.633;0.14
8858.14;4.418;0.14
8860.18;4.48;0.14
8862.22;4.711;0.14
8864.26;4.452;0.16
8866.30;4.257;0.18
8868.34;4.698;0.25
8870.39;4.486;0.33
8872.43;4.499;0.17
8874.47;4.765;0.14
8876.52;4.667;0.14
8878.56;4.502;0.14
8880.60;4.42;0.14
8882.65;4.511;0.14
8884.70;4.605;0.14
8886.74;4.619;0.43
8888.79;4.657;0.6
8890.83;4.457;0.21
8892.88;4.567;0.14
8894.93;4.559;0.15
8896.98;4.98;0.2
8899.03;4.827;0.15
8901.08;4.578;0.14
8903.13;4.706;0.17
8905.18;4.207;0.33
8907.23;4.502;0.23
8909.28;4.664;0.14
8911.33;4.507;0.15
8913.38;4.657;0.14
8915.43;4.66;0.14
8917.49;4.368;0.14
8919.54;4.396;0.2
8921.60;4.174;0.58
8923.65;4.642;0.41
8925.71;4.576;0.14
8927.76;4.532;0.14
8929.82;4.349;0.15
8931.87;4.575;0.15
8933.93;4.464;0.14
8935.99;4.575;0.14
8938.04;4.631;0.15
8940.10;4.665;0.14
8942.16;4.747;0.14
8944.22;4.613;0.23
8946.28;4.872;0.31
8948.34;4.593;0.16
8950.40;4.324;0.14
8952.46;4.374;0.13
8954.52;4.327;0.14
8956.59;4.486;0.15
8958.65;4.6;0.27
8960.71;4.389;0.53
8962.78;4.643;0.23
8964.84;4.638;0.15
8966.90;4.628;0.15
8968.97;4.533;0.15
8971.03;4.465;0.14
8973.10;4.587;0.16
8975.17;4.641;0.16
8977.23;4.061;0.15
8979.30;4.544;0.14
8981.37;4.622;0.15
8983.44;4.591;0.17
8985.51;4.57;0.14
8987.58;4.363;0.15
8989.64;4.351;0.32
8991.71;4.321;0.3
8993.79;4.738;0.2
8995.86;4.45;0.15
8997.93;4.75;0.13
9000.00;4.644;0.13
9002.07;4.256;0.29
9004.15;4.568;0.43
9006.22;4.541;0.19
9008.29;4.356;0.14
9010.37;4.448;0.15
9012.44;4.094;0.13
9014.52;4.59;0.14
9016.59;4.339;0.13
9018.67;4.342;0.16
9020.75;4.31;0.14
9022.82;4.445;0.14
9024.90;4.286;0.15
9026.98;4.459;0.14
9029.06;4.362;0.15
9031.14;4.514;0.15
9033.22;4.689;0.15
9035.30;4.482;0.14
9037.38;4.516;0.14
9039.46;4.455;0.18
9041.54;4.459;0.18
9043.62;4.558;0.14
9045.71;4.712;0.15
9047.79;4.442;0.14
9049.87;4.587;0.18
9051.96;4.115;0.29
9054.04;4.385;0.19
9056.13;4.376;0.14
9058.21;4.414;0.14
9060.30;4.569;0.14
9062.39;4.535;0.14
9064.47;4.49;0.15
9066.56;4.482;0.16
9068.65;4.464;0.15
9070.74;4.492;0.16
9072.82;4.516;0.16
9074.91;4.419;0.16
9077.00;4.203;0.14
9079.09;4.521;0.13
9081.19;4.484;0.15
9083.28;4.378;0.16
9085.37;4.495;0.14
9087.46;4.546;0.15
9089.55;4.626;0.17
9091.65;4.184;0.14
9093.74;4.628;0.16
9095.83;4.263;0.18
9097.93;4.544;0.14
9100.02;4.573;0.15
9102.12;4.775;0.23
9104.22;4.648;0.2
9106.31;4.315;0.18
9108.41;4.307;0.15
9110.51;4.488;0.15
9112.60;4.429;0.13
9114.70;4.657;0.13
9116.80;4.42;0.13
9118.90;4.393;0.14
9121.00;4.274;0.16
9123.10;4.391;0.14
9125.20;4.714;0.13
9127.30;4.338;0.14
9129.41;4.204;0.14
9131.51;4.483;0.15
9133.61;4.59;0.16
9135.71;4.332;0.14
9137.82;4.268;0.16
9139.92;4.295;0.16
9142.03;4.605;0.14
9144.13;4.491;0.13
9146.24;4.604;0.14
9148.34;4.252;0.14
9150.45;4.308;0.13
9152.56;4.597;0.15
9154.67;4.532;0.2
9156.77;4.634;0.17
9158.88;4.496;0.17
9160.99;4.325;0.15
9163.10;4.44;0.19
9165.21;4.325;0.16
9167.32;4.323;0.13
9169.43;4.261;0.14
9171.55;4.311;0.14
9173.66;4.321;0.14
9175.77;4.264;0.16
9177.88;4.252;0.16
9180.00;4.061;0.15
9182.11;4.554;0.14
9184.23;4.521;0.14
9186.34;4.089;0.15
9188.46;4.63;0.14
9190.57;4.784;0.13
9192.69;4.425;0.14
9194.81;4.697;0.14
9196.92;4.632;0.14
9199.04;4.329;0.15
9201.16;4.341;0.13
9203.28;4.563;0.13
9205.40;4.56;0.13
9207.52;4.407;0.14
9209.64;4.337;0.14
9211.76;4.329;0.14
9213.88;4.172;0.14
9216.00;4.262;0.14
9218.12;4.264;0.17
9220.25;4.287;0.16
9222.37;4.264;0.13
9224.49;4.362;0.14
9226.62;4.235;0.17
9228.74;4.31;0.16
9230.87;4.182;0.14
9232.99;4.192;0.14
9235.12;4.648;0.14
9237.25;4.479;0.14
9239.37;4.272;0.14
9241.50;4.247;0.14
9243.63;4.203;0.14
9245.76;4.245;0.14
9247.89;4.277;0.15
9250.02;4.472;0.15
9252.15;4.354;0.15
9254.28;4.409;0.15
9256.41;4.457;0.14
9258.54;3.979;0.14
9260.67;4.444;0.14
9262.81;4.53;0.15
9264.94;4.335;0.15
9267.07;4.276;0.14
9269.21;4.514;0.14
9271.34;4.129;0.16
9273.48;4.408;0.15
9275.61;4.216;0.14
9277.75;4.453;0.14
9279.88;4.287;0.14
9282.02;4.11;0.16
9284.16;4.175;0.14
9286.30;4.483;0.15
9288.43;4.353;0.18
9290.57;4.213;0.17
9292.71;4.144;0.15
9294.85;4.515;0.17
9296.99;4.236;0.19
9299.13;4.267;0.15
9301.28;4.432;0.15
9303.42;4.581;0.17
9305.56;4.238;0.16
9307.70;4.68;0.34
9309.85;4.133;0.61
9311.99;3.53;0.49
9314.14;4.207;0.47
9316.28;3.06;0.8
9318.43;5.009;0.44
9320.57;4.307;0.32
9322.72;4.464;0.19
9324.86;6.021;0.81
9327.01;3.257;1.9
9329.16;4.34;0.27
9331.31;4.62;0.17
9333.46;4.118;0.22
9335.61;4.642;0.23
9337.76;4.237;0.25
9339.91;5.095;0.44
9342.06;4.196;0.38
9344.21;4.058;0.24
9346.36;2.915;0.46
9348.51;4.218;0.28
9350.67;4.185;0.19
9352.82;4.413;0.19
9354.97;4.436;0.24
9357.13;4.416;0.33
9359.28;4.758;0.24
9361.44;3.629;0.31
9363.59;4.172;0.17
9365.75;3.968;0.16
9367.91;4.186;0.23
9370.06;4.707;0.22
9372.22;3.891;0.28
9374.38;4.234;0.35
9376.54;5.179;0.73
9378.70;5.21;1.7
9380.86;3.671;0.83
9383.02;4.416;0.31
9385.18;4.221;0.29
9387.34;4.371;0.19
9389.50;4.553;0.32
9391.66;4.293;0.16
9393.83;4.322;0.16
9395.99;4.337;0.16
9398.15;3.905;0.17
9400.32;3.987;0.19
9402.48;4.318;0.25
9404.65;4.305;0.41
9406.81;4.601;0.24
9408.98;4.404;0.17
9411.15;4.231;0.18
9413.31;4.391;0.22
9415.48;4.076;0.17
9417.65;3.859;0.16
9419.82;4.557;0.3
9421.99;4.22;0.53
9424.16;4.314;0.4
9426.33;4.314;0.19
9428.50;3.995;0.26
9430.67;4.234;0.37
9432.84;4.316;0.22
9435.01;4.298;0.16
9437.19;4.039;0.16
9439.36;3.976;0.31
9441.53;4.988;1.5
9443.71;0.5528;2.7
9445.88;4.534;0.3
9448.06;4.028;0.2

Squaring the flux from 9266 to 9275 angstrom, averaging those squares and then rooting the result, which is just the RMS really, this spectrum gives 4.33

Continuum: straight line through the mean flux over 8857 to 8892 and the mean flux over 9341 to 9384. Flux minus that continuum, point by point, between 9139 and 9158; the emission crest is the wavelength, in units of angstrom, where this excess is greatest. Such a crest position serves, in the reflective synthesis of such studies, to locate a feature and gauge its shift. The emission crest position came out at 9156.77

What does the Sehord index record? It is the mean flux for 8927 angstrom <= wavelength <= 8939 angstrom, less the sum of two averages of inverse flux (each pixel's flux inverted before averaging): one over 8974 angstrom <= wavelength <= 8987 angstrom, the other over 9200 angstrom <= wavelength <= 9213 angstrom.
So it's 4.07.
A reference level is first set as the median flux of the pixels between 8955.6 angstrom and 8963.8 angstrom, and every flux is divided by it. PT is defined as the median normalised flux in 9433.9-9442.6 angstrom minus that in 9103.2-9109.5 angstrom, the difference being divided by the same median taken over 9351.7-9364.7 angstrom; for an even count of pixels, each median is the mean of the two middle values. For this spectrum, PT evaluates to -0.033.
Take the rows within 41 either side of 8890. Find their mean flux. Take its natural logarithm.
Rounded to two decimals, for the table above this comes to 1.52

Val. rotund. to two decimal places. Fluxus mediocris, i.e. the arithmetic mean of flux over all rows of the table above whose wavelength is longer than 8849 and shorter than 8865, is 4.55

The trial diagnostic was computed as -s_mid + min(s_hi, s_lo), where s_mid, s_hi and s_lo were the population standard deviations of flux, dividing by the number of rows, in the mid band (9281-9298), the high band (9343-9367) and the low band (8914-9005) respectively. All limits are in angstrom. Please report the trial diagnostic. 0.02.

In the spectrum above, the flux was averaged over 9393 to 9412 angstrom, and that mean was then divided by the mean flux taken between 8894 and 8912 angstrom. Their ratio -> 0.92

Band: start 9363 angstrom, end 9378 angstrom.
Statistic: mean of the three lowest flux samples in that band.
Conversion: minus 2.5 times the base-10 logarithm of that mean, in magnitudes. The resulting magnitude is -1.51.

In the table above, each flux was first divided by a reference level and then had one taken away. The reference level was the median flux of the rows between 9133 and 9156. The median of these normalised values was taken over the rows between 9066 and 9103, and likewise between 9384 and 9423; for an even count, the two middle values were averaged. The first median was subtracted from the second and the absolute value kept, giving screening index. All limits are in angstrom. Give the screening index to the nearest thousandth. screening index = 0.041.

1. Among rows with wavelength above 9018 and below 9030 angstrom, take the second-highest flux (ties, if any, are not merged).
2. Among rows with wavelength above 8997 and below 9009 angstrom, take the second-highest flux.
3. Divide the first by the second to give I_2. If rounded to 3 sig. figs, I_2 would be 0.957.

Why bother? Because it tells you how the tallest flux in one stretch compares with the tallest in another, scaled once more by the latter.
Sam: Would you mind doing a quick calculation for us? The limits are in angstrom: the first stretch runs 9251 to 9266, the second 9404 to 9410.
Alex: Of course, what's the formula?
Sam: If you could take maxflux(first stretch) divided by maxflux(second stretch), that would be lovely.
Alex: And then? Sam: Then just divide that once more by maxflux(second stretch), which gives 0.214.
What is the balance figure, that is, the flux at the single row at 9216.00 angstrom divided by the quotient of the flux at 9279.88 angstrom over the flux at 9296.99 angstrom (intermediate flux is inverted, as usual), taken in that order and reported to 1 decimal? 4.2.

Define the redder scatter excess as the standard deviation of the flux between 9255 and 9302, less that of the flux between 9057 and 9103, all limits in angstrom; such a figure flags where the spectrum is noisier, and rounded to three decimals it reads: 0.018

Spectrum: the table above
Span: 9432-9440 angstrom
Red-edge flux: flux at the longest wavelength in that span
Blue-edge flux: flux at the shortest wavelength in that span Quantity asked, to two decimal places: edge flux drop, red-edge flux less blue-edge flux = -0.34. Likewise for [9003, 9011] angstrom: -0.12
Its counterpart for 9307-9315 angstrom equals -0.47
